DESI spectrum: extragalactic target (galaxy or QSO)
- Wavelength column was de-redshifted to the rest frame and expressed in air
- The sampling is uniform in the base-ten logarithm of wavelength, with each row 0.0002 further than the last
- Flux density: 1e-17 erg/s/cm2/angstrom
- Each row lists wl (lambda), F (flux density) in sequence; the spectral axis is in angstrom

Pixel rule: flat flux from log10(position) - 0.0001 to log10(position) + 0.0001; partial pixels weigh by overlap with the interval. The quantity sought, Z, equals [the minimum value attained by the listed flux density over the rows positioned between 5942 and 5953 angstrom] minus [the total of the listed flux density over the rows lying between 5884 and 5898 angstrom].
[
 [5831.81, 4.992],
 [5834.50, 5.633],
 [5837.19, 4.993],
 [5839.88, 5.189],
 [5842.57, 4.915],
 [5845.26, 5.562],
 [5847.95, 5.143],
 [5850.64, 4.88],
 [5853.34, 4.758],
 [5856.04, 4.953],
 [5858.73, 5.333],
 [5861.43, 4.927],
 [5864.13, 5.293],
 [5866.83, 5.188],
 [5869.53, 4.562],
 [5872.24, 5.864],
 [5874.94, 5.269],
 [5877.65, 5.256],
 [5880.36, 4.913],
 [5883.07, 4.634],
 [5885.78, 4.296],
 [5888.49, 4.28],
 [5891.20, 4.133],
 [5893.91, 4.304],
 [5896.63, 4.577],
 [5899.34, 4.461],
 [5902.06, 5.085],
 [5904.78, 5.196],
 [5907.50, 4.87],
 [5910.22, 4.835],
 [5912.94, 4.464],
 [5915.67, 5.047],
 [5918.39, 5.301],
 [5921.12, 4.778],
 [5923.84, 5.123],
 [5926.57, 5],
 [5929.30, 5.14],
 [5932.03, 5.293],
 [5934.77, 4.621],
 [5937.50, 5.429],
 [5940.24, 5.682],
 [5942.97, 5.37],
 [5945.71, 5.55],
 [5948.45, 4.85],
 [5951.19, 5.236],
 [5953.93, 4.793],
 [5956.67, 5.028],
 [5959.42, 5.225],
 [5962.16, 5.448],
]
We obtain -16.7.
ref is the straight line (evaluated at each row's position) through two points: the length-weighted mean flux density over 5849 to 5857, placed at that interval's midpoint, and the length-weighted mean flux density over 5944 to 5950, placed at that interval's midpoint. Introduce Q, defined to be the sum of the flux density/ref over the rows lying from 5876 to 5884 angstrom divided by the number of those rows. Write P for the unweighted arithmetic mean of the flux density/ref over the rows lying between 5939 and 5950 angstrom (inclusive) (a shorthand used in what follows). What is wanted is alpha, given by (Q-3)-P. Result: -3.04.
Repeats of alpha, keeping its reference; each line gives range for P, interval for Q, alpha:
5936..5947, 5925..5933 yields -3.06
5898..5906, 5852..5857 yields -2.98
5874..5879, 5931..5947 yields -3.03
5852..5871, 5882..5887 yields -3.12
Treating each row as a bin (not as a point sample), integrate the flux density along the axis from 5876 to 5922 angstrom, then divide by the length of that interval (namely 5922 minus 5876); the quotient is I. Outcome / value 4.73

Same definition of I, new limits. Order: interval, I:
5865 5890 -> 4.92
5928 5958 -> 5.18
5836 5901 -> 4.90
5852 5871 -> 5.01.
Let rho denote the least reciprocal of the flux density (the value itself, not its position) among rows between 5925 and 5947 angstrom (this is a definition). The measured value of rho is 0.176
